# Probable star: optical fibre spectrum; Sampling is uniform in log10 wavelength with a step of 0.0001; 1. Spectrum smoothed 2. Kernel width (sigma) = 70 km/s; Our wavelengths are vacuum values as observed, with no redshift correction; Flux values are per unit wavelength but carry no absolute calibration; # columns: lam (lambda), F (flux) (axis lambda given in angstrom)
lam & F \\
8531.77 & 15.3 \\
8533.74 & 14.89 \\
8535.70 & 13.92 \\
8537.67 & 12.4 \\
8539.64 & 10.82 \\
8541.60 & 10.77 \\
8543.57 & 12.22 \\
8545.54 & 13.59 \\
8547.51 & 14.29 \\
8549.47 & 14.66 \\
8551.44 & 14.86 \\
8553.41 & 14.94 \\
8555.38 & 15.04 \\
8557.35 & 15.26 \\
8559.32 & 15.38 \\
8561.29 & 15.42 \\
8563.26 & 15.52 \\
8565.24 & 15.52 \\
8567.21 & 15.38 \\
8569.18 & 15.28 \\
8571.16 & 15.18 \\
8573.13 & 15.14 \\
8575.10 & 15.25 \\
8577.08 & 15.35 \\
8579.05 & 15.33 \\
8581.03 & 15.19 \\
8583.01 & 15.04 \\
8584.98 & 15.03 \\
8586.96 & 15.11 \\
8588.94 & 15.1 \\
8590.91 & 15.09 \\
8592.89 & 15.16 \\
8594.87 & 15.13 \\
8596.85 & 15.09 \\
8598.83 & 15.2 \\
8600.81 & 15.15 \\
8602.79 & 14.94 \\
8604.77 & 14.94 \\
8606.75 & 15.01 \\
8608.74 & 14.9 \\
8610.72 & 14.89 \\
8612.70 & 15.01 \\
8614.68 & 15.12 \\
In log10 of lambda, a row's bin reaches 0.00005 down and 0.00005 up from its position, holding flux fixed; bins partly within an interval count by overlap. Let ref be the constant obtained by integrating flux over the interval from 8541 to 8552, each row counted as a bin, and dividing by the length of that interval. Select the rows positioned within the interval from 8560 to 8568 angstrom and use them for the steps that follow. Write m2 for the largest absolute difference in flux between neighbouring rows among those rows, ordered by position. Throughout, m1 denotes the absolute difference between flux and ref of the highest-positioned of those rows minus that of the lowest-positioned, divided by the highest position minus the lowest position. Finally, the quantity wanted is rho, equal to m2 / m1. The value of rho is -21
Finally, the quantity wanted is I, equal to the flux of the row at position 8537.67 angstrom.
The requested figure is 12.4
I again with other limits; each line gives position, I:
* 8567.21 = 15.38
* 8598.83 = 15.2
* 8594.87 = 15.13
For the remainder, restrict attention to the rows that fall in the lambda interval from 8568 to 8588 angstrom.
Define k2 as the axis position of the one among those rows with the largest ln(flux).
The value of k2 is 8577.08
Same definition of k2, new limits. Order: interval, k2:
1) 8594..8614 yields 8598.83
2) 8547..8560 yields 8559.32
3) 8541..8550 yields 8549.47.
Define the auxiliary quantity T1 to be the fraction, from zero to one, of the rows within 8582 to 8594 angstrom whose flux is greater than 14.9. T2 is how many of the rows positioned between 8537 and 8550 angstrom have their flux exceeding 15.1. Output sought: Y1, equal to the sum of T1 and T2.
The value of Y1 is 1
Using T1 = 1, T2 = 0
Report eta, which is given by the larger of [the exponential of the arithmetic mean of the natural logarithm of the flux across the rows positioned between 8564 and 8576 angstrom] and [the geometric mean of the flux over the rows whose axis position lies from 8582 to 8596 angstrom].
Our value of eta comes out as 15.3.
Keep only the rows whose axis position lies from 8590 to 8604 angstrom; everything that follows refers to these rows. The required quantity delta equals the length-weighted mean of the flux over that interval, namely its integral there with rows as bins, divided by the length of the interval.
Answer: 15.1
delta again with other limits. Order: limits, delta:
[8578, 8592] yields 15.1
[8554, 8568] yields 15.3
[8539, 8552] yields 13.0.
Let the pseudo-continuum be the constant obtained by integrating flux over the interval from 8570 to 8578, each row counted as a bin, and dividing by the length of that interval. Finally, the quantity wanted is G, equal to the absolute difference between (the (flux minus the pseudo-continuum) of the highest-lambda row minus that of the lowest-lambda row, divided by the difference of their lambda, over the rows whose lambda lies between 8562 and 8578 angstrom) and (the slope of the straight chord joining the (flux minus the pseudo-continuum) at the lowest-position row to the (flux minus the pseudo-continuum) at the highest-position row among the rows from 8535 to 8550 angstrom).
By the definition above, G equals 0.07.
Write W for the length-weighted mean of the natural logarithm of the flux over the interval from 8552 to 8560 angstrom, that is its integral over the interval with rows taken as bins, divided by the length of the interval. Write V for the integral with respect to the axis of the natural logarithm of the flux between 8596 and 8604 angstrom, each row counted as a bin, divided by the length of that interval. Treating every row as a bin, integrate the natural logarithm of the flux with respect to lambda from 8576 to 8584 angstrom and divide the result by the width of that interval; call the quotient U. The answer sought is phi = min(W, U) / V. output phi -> 1.00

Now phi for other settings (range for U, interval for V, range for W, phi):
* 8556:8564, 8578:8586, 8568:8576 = 1.00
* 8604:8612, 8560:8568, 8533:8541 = 0.93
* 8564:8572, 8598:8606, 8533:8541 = 0.94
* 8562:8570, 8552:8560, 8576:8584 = 1.00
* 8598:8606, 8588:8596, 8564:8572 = 1.00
